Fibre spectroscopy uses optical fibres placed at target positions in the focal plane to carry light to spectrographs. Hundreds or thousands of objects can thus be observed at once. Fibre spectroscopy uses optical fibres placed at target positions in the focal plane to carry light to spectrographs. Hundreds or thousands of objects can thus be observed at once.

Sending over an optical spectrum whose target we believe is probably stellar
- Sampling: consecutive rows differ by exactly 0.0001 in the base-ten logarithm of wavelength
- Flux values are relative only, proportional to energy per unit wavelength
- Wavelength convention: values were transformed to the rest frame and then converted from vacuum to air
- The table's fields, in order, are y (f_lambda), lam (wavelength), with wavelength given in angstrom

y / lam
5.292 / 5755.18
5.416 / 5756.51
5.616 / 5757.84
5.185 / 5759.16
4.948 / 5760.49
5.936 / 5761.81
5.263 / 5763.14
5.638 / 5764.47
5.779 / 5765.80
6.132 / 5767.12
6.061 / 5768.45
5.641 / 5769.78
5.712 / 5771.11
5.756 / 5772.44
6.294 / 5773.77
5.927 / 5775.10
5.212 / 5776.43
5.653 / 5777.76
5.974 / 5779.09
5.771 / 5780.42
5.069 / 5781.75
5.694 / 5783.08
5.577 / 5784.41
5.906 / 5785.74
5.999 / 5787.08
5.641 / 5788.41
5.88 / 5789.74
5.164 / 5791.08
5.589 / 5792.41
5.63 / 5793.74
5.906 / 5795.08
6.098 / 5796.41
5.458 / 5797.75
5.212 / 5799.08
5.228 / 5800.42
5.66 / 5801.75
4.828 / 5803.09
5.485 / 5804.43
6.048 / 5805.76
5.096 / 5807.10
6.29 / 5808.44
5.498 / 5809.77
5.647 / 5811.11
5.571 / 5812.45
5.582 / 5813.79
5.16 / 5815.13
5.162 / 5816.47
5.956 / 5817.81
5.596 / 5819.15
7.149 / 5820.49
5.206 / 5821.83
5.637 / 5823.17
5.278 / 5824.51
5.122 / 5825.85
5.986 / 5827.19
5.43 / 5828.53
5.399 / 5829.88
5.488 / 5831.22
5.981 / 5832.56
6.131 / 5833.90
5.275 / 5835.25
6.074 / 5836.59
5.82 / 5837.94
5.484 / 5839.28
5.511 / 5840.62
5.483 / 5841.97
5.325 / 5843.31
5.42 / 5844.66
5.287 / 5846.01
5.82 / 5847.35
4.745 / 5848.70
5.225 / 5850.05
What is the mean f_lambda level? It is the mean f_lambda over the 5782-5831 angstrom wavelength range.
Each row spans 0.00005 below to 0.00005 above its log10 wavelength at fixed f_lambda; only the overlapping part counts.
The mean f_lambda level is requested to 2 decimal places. 5.60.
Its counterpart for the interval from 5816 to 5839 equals 5.69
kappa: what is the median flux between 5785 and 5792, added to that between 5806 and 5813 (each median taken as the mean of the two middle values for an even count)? 11.5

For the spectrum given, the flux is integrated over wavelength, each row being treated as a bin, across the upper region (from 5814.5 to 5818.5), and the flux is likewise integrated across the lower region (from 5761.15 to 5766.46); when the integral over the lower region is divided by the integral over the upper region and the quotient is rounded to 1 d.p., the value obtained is 1.4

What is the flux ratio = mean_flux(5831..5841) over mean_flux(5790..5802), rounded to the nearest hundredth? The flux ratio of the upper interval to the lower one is 1.03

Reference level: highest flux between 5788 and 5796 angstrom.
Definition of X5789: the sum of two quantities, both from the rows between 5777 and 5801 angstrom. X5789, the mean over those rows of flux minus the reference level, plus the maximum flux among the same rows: 5.83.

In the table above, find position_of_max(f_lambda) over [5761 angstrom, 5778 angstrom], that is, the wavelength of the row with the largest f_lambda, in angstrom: 5773.77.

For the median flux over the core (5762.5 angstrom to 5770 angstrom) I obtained 5.71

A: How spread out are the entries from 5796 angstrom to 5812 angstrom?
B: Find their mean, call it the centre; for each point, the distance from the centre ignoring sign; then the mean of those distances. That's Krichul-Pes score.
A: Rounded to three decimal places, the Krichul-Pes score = 0.336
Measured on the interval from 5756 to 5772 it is 0.272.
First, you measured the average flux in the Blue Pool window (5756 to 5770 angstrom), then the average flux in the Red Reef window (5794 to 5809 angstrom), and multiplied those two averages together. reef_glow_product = 31.2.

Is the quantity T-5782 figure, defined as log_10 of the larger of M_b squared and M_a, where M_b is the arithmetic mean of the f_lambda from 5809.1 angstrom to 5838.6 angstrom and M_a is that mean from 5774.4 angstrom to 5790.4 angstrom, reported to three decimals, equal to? 1.503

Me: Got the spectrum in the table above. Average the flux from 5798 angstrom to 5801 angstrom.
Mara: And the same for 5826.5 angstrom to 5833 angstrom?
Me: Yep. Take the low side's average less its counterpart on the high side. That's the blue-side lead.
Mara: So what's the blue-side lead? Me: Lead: -0.4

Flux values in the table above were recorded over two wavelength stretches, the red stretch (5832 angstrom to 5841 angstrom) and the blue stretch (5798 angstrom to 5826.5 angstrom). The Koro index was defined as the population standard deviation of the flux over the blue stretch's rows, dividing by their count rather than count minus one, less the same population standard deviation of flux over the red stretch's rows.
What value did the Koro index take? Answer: 0.19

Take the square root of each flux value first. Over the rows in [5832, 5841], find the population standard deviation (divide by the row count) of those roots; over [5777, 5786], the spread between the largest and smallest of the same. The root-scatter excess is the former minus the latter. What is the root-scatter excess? -0.13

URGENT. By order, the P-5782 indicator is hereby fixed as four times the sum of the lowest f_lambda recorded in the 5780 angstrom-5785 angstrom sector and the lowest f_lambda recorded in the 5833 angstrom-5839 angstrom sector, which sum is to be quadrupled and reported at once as 41.4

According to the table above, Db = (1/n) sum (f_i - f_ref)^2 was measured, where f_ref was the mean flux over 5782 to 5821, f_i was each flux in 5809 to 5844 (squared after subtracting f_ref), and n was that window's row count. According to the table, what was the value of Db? 0.176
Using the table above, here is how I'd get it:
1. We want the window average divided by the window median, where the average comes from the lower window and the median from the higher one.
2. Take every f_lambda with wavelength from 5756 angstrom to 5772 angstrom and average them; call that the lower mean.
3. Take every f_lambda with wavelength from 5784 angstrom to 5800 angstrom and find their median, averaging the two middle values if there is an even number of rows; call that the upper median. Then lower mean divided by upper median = 1.00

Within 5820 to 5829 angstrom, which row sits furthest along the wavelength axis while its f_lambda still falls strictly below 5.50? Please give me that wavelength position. 5828.53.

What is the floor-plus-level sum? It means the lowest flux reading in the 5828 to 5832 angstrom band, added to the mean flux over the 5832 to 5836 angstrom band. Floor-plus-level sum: 11.2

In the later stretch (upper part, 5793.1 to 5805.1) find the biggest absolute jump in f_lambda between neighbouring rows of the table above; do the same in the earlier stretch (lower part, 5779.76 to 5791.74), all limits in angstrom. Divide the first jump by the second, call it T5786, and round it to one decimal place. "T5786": 1.2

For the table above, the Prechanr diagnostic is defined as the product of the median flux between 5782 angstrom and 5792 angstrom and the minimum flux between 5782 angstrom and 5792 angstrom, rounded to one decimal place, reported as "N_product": 29.4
